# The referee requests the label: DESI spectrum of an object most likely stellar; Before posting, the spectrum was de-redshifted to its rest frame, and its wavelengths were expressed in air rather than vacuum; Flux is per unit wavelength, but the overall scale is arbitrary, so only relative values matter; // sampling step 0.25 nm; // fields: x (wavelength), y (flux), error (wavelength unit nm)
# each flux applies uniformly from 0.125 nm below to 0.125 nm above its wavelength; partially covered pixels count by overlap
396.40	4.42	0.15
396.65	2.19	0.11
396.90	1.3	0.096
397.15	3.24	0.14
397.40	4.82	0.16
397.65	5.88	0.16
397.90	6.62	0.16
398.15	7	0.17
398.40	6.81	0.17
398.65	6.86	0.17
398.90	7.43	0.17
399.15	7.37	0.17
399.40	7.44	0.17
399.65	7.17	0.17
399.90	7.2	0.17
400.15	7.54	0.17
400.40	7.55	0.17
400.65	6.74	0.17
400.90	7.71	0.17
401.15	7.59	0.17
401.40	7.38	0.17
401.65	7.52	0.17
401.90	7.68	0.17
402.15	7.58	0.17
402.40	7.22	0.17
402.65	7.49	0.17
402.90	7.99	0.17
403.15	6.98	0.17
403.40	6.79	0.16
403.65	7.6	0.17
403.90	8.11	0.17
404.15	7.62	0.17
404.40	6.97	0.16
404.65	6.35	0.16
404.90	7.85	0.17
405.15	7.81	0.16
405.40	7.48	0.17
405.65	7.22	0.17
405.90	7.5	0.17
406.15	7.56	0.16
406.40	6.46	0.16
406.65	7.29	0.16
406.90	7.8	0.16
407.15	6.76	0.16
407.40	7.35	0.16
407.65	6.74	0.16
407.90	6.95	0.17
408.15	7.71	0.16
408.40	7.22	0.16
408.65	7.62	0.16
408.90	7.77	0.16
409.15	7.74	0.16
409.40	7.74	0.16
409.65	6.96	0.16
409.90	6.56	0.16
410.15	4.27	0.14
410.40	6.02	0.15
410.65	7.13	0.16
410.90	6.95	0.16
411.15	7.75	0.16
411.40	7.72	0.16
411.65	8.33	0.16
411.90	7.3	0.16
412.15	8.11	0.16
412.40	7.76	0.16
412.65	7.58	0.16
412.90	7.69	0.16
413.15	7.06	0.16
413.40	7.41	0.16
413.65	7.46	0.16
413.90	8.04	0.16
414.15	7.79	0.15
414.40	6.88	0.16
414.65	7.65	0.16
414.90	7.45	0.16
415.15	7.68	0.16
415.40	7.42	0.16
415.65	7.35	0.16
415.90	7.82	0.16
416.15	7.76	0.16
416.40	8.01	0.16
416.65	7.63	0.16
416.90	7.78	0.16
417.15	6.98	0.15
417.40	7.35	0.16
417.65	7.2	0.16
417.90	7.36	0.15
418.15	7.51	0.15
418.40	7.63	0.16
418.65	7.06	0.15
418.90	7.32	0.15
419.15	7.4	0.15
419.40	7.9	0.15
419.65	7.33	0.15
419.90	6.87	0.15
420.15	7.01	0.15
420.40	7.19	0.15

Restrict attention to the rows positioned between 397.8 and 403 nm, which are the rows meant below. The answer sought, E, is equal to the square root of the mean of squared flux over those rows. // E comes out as 7.3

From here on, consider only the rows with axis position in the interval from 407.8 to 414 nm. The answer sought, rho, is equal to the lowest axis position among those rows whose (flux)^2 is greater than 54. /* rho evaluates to 408.15 nm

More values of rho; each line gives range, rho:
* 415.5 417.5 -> 415.65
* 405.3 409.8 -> 405.40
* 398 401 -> 398.90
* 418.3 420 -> 418.40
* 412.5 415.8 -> 412.65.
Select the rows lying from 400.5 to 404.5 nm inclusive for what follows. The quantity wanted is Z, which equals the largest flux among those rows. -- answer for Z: 8.11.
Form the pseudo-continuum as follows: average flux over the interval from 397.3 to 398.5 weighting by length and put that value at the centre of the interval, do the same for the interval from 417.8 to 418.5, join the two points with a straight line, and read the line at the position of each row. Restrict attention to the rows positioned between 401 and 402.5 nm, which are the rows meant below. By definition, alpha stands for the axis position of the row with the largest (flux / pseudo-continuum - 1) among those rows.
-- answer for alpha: 401.90 nm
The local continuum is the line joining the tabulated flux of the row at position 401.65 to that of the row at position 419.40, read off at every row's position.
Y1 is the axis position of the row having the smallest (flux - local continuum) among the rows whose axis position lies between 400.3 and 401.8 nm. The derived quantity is 400.65 nm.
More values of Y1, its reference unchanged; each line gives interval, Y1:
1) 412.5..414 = 413.15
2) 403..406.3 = 404.65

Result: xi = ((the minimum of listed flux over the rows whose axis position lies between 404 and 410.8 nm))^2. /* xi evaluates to 18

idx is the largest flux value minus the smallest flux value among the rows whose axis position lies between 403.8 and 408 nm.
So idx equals 1.8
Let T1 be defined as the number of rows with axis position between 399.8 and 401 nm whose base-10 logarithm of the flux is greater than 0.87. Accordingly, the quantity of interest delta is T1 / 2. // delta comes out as 1.5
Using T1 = 3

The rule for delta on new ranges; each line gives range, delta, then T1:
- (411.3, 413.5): 3.0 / 6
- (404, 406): 2.5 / 5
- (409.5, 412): 1.5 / 3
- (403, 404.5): 1.5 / 3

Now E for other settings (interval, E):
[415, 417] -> 7.7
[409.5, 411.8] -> 6.9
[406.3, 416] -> 7.3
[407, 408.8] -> 7.2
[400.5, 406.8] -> 7.4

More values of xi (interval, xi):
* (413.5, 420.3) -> 47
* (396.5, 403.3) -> 2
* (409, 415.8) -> 18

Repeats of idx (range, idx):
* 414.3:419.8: 1.1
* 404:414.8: 4.1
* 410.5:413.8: 1.4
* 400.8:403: 0.8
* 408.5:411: 3.5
